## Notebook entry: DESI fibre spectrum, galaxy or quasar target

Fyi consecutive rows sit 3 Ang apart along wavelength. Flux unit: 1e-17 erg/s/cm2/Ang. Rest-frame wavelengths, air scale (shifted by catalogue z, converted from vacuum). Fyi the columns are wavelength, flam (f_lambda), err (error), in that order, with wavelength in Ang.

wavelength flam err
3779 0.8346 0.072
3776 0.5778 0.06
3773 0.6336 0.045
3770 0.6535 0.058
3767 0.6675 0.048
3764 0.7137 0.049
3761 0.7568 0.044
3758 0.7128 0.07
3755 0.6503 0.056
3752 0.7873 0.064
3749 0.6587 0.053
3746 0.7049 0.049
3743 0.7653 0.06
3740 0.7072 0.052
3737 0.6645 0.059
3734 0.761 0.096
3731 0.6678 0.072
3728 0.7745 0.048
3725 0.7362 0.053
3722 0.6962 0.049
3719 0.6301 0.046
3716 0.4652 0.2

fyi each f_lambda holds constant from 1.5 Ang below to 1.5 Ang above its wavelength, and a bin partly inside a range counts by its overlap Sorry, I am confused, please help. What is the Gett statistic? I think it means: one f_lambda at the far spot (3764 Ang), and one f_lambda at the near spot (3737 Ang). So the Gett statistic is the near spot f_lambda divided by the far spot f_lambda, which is 0.9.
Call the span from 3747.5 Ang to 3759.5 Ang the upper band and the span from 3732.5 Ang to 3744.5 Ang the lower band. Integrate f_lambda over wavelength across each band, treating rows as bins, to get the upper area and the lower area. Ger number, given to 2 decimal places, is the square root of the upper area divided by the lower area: 0.98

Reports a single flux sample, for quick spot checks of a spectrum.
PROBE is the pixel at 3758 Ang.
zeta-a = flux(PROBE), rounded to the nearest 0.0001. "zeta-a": 0.7128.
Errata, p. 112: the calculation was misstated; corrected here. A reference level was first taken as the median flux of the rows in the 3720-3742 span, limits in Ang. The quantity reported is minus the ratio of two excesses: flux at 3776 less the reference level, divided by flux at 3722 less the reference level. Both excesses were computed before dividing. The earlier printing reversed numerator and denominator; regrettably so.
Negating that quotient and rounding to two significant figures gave -12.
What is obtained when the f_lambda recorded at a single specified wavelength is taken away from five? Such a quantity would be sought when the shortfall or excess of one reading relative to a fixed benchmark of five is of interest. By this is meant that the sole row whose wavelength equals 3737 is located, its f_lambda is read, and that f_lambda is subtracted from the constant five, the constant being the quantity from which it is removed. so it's 4.34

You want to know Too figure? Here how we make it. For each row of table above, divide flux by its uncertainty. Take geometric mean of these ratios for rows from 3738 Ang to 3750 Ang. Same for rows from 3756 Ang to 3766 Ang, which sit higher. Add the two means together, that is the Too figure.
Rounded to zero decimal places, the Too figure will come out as 27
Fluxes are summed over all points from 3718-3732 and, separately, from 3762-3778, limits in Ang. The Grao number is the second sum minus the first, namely -0.26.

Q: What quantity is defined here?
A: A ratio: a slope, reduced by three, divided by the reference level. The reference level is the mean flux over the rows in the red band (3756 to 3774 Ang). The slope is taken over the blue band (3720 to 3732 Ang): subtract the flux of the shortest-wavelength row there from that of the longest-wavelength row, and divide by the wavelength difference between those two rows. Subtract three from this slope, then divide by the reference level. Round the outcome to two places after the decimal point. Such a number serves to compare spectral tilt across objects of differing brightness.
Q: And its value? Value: -4.35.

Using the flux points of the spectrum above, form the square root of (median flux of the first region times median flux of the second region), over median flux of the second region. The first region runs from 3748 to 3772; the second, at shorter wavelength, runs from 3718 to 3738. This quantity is 0.996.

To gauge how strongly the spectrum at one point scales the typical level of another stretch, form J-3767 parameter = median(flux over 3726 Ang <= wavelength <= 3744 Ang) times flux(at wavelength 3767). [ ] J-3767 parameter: 0.49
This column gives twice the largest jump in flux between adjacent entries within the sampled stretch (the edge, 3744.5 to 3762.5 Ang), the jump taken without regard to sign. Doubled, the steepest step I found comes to 0.27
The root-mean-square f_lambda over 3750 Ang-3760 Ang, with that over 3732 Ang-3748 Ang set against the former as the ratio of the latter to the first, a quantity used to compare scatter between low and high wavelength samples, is 1.00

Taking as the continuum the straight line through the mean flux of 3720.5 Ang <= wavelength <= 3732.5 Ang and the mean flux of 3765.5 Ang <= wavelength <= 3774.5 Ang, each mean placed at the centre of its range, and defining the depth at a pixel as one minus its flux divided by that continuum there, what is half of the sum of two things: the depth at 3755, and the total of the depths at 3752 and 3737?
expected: -0.034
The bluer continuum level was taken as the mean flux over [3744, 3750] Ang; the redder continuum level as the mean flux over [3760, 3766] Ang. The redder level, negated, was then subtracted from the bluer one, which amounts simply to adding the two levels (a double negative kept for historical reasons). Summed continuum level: 1.42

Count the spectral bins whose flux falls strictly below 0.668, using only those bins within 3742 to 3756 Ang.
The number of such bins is 2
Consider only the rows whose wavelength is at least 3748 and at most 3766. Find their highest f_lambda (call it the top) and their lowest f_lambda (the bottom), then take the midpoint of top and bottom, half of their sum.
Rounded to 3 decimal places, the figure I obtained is 0.719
